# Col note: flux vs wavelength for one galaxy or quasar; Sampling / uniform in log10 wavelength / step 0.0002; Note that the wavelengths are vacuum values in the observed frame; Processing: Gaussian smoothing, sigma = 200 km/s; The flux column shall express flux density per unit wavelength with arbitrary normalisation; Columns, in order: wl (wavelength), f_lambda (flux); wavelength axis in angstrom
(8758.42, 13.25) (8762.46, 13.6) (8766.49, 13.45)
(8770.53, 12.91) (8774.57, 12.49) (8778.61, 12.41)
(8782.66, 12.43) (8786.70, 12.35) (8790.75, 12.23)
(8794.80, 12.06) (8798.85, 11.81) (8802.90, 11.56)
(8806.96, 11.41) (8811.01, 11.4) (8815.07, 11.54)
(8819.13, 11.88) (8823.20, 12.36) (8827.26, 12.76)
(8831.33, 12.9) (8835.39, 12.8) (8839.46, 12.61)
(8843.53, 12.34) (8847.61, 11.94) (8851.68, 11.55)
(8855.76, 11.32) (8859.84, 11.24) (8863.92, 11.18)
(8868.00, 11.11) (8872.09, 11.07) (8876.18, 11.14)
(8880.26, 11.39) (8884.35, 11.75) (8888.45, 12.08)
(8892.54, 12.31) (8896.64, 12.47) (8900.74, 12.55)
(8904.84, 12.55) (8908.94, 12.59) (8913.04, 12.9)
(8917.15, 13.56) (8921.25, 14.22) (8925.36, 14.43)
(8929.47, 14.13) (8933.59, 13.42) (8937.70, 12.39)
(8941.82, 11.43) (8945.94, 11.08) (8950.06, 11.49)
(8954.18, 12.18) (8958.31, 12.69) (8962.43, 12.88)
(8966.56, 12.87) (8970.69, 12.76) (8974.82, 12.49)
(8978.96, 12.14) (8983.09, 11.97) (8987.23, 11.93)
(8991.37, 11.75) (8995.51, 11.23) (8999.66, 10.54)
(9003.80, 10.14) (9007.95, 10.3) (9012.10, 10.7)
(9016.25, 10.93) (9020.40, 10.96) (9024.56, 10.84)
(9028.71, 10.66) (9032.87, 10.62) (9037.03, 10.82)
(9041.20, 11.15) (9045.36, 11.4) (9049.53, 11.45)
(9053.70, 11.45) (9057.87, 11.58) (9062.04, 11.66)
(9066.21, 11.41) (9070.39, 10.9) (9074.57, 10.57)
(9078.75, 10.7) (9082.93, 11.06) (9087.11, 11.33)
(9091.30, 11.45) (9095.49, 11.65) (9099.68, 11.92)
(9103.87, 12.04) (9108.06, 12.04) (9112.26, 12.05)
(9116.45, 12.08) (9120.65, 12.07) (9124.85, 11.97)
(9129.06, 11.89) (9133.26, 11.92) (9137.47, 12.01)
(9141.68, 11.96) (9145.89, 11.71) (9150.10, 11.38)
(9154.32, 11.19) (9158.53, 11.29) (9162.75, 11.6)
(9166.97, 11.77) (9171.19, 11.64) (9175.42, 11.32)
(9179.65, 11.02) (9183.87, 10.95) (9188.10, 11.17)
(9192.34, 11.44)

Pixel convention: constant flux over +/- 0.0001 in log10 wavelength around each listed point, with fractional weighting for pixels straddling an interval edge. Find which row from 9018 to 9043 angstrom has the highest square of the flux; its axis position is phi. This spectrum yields 9041.20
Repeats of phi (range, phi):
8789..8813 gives 8790.75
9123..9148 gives 9137.47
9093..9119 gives 9116.45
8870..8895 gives 8892.54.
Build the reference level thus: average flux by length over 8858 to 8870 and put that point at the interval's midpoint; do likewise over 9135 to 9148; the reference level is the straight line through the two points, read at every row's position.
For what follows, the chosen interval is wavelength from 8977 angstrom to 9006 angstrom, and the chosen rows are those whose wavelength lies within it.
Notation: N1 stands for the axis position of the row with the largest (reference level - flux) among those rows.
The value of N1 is 9003.80 angstrom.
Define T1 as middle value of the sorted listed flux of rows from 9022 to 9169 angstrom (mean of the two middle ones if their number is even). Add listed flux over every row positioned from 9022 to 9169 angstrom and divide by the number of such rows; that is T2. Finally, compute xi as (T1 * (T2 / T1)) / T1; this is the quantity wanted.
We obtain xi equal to 1.00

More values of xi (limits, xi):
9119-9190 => 0.99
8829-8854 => 0.99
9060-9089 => 1.00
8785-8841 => 1.00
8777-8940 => 0.99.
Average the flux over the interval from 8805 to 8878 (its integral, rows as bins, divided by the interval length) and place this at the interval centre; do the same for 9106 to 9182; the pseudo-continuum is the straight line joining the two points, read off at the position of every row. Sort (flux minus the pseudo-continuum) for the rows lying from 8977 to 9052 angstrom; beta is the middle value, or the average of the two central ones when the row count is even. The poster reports -0.81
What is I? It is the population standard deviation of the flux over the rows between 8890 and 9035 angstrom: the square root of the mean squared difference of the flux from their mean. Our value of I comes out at 1.13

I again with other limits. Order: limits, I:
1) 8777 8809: 0.37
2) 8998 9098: 0.43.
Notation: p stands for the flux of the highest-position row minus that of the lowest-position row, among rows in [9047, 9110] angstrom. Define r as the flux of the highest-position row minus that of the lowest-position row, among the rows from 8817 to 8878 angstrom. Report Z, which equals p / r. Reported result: -0.8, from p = 0.6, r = -0.7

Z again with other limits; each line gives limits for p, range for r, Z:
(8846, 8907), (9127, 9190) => -0.8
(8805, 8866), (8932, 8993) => 0.1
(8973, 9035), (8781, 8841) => -10.4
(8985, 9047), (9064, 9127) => -0.9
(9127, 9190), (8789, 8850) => 2.5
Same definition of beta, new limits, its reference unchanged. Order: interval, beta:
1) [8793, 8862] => 0.06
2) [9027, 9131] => -0.29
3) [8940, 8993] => 0.37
